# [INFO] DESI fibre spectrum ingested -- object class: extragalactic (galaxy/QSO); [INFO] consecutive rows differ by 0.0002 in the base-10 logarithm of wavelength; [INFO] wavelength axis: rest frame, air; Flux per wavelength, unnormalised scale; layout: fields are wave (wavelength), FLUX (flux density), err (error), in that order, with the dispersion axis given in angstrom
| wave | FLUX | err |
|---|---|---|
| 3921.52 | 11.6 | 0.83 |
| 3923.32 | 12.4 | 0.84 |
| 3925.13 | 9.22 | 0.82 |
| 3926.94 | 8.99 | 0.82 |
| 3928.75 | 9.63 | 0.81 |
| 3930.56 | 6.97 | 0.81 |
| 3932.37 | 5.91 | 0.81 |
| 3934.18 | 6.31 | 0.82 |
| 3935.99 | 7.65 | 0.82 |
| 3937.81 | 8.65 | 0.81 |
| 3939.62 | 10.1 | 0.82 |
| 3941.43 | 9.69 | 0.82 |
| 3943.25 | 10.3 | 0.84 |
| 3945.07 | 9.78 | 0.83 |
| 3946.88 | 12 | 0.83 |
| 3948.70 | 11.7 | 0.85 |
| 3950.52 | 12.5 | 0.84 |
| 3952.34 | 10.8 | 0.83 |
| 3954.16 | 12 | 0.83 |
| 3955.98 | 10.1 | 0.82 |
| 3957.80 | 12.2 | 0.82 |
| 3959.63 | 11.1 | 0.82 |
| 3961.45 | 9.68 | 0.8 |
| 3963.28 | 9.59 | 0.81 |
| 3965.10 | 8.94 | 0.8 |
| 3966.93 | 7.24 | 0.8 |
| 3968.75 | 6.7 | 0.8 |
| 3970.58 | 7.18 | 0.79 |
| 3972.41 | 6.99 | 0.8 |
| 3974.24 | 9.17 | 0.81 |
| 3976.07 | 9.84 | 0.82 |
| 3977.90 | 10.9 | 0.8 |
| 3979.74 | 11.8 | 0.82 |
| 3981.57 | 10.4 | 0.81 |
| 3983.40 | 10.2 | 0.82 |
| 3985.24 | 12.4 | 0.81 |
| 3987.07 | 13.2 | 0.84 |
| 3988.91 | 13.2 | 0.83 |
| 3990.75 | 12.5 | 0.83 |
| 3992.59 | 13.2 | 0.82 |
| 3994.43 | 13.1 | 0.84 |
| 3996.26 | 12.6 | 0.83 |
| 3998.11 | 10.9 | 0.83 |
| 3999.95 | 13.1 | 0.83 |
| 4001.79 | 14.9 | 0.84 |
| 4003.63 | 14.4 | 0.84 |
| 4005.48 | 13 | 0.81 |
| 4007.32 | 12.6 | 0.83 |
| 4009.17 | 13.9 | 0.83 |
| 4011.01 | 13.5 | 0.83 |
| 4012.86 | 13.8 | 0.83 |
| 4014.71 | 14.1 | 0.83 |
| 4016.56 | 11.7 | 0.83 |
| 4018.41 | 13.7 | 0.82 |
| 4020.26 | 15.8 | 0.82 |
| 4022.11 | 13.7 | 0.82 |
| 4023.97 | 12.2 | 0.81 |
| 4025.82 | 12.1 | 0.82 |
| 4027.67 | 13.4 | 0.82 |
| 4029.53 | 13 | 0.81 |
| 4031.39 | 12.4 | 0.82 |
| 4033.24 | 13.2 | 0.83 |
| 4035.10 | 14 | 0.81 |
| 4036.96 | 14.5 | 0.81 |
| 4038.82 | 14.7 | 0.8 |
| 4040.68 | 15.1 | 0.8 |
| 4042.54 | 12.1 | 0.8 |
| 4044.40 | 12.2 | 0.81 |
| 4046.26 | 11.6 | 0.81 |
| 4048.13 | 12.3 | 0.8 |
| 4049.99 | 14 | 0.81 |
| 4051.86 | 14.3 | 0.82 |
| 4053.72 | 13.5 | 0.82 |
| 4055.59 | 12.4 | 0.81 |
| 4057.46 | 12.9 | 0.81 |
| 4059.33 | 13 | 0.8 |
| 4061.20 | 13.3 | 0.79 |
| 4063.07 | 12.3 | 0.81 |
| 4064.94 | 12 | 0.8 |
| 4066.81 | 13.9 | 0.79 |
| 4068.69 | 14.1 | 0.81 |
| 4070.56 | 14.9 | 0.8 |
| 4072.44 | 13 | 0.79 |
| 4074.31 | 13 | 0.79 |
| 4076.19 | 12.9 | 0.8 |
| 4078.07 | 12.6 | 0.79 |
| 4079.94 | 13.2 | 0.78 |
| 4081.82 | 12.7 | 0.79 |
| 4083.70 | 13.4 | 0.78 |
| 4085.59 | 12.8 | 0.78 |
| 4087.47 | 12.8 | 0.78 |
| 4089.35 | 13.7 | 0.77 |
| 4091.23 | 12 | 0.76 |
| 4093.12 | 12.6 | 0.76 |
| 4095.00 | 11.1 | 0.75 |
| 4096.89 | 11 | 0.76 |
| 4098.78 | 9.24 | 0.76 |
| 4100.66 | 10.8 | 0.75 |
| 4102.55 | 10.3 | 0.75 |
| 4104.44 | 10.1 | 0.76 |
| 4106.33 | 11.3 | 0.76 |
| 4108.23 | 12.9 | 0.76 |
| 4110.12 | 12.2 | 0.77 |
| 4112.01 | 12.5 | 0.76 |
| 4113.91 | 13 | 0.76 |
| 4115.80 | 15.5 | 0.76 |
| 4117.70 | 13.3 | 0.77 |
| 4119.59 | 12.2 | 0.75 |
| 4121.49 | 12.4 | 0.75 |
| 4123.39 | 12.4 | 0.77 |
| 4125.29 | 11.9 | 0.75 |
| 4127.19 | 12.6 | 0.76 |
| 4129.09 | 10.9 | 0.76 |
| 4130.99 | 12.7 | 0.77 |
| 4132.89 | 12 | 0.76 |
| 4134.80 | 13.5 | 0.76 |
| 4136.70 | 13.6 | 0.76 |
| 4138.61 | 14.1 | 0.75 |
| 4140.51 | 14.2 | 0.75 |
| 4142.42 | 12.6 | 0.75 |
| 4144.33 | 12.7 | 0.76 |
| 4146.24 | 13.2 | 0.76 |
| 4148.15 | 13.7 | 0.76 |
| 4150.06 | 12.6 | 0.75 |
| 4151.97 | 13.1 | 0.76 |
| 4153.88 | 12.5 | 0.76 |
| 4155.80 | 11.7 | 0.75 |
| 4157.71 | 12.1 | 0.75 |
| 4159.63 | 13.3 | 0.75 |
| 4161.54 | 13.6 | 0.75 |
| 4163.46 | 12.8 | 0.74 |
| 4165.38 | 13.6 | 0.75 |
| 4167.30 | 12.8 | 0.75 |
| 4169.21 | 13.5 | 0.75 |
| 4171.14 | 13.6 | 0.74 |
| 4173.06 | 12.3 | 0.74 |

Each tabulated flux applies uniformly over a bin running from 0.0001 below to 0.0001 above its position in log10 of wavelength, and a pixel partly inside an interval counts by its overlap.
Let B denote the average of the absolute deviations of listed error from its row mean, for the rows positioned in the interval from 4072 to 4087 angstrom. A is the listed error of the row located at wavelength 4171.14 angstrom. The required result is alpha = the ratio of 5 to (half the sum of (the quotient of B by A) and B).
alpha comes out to 756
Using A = 0.74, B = 0.006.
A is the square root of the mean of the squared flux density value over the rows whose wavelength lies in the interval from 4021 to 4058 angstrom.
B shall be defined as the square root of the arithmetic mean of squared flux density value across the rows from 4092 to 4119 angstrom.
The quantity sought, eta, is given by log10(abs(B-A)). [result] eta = 0.10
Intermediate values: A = 13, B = 11.9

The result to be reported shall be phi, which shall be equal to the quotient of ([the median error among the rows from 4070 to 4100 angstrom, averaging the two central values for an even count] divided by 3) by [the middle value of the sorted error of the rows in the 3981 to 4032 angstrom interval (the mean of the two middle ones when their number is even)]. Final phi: 0.313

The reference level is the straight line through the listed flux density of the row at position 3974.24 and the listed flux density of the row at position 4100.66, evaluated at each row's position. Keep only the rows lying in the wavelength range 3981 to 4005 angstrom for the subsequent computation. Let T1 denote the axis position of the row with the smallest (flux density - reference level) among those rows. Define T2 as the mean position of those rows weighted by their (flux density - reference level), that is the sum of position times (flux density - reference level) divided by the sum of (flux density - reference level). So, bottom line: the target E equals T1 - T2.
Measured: -10.9 angstrom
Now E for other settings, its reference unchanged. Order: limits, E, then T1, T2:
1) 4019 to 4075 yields 0.5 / 4046.26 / 4045.8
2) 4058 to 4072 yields -0.7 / 4064.94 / 4065.7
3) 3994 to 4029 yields -12.9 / 3998.11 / 4011.0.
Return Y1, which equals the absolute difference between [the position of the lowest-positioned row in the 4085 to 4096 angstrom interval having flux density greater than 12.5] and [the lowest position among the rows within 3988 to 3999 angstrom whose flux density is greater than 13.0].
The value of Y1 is 96.7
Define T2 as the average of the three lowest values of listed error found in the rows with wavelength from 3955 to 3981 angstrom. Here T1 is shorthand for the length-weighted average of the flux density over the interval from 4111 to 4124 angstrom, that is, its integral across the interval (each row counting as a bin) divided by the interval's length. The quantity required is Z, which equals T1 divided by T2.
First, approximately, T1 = 13.1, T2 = 0.797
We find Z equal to 16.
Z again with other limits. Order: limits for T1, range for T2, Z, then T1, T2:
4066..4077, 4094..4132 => 18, 13.6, 0.750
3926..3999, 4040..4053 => 13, 10.2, 0.800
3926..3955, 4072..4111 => 13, 9.6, 0.750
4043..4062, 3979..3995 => 16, 12.9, 0.813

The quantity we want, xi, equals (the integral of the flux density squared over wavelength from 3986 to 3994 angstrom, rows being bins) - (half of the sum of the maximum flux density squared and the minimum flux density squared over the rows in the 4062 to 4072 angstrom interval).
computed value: 1173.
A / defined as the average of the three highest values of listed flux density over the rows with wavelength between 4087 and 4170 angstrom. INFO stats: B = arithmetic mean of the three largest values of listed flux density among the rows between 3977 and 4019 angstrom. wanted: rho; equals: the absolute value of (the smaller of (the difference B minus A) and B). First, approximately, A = 15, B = 14.5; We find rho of 0.1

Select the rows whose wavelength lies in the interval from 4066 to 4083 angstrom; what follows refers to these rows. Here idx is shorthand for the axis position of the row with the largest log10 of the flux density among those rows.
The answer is 4070.56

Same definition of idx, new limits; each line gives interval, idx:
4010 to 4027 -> 4020.26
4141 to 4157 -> 4148.15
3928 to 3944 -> 3943.25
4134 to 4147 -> 4140.51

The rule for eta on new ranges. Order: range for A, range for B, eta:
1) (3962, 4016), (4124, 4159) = 0.02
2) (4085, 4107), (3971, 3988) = -0.07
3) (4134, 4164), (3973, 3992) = 0.22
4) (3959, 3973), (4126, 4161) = 0.63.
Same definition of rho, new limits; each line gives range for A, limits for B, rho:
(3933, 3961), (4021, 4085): 2.7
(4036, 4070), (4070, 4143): 0.1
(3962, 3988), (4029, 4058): 2.3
